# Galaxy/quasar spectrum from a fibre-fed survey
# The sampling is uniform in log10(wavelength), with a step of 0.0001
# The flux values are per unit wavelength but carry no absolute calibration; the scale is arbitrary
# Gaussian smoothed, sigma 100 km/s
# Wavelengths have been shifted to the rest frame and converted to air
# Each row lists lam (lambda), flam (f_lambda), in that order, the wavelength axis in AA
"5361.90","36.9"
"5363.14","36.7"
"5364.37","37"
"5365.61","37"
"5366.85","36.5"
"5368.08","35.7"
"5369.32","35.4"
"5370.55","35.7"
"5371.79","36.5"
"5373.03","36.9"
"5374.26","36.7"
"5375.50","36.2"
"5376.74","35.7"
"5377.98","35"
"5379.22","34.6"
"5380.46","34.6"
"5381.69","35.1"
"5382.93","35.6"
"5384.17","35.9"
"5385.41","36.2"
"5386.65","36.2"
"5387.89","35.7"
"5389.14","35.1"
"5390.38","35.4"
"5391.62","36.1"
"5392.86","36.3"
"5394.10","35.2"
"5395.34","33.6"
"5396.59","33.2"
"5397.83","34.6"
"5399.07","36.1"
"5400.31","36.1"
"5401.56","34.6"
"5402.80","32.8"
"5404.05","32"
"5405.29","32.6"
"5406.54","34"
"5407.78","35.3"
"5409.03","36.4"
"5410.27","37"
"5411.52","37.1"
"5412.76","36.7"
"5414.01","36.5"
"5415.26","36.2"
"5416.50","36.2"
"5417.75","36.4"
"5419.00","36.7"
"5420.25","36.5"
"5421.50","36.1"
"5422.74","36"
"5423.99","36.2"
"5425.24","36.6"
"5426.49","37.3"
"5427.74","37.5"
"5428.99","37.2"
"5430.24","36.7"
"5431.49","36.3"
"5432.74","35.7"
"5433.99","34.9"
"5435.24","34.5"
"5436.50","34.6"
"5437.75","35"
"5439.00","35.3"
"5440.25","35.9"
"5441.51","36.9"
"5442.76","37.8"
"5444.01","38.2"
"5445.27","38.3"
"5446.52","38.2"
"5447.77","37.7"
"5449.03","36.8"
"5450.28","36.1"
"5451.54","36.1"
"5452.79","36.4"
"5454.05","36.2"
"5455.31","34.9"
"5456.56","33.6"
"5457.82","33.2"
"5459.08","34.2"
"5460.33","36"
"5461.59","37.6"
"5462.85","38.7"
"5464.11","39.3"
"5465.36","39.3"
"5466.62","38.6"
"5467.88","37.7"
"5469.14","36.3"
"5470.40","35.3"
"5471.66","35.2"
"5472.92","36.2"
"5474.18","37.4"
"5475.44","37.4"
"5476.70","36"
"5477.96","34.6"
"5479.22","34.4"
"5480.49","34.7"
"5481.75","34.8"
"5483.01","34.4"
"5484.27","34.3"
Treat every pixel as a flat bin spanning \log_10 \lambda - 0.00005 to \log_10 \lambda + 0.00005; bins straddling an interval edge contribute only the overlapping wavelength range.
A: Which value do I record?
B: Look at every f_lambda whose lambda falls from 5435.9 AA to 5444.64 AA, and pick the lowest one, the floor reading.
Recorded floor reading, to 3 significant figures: 34.6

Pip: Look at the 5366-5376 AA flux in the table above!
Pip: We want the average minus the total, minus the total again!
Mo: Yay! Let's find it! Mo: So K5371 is -543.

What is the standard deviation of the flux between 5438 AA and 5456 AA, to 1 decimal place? 1.1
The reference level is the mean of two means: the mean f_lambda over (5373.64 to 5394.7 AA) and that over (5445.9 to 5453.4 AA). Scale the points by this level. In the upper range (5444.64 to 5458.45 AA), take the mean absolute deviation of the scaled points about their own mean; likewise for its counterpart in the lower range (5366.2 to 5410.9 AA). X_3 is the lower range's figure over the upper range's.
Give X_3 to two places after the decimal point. 0.77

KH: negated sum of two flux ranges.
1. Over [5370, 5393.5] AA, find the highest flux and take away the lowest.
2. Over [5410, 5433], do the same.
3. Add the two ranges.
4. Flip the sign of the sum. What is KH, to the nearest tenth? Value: -4.1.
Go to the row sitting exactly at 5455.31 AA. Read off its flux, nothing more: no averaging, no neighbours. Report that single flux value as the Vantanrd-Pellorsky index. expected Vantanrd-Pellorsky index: 34.9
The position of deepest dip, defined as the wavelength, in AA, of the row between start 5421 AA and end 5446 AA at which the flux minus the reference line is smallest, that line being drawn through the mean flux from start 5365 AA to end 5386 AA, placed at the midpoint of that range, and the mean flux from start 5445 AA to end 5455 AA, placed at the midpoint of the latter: 5435.24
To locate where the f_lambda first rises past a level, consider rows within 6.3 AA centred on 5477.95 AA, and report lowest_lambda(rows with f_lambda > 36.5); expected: 5475.44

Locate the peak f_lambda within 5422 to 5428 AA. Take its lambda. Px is 5427.74 AA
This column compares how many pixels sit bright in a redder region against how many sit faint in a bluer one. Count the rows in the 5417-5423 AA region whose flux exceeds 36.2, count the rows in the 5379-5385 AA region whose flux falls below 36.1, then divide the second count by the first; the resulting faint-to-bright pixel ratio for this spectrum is 1.7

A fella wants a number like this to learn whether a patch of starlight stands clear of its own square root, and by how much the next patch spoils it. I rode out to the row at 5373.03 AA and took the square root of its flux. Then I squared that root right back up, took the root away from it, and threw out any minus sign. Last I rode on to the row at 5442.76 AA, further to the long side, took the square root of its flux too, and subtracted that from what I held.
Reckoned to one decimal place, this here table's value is 24.7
